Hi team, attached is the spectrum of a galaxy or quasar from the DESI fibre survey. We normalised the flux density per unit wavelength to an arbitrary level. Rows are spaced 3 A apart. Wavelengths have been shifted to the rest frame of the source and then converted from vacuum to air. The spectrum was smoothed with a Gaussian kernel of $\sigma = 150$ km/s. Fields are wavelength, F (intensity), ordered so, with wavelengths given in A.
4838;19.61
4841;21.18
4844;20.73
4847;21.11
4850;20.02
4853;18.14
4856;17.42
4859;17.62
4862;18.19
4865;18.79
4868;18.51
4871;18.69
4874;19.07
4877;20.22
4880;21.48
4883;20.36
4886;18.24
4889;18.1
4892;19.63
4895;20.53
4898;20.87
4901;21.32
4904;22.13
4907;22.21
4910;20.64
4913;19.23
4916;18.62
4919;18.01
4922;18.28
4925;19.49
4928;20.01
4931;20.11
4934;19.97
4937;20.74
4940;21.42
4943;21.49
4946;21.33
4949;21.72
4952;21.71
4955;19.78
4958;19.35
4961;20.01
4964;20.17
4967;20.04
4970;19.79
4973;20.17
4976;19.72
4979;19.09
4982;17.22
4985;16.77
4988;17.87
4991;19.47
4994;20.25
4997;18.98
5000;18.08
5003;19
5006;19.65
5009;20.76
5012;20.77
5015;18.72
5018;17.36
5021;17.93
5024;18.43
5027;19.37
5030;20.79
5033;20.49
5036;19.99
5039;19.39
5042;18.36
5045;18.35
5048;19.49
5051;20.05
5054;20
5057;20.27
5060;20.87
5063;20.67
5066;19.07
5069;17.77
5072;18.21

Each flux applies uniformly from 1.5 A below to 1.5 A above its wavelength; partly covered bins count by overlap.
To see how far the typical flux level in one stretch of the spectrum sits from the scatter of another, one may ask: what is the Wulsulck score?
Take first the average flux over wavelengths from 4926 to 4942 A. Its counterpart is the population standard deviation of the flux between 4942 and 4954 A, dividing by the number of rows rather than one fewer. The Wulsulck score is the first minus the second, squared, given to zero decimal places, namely 412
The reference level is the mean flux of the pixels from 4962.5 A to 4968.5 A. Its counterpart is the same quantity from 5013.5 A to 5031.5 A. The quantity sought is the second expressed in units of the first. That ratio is 0.93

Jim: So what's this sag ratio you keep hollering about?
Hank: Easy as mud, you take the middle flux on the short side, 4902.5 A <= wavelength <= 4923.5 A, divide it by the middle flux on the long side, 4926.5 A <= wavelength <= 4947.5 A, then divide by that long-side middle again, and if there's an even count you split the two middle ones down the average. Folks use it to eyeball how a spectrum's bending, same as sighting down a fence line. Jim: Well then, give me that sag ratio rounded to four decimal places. 0.0447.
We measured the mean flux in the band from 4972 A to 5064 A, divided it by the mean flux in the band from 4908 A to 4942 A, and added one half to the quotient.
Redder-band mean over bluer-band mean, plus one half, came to 1.48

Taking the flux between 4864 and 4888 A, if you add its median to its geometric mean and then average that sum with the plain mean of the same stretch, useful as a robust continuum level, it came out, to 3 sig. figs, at 28.9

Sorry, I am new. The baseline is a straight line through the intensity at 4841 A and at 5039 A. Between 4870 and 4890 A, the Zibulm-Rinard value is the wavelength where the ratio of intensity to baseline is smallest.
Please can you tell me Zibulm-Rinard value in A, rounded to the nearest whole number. 4889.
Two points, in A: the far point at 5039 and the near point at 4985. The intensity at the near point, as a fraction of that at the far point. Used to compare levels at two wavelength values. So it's 0.86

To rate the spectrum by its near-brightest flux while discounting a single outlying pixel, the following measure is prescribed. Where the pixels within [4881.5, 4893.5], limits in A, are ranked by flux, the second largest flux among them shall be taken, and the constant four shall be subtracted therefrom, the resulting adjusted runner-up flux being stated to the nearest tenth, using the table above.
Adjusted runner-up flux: 15.6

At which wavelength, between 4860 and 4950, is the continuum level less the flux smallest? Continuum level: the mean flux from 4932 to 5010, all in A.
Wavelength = 4907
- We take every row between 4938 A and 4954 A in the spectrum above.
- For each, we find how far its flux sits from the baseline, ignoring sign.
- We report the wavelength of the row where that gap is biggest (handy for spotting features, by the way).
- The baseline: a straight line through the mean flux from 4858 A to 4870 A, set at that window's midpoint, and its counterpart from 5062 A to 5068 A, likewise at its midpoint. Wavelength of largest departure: 4949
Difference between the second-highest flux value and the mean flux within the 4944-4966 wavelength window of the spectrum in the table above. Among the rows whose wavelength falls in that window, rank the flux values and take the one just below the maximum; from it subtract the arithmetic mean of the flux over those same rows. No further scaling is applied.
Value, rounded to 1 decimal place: 1.1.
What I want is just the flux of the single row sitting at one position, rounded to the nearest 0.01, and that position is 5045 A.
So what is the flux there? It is 18.35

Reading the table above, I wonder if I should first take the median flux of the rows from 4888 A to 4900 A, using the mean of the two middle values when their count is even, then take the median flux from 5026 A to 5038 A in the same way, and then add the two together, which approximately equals 40.3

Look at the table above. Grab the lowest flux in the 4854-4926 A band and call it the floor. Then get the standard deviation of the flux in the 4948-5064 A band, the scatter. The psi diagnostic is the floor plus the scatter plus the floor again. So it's 36.0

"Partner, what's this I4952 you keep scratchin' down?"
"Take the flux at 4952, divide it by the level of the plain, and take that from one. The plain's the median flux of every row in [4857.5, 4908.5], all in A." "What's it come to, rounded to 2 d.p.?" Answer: -0.11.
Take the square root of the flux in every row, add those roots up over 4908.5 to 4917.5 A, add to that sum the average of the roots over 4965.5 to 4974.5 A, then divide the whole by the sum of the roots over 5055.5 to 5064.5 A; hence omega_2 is 1.30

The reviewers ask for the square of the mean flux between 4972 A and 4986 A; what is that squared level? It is 346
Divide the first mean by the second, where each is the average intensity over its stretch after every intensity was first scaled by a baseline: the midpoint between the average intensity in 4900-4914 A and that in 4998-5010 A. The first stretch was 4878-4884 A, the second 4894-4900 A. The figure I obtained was 1.01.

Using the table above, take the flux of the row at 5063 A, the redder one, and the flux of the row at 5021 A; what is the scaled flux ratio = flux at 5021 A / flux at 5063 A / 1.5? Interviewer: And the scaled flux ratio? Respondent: 0.578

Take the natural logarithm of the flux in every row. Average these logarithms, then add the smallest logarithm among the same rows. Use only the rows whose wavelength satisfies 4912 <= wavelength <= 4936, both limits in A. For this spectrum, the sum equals 5.85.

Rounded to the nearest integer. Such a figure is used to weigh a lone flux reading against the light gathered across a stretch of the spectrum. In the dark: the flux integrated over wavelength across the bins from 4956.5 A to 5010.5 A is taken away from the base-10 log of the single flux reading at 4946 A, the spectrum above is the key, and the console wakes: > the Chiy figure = -1038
